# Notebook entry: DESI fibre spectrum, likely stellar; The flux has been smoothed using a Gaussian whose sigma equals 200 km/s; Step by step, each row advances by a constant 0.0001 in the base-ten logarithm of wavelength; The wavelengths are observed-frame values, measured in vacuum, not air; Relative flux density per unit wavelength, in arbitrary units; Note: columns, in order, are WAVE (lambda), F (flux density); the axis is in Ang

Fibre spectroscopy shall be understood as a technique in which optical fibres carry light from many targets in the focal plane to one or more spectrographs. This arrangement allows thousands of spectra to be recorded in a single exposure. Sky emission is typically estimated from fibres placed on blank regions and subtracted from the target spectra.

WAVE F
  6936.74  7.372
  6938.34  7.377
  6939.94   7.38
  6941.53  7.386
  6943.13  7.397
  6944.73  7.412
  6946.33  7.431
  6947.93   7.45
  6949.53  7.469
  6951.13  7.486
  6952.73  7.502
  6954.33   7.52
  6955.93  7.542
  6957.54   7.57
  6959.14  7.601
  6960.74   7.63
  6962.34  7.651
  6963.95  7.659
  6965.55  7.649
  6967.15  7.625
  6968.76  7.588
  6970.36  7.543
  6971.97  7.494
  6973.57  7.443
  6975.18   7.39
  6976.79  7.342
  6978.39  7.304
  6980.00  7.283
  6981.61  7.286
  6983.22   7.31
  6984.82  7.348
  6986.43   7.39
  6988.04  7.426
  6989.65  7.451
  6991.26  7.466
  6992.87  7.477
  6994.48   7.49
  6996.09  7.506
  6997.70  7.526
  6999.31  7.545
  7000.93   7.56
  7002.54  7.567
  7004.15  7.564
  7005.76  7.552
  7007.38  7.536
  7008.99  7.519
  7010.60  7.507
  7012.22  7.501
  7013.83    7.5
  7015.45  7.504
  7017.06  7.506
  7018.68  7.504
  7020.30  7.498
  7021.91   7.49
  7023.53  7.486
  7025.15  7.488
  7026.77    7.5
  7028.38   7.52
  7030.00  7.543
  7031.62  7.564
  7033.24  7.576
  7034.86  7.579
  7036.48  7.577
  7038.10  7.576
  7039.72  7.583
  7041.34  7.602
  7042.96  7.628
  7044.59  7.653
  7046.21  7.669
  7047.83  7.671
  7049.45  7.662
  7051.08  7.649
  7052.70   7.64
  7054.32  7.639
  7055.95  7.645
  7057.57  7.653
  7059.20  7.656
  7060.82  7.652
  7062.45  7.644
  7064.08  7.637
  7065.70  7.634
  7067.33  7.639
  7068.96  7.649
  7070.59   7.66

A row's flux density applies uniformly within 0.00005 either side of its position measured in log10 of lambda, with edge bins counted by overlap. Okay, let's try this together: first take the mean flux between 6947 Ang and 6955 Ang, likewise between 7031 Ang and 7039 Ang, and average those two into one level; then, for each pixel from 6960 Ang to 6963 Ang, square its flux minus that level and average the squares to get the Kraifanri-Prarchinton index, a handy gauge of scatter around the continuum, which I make 0.012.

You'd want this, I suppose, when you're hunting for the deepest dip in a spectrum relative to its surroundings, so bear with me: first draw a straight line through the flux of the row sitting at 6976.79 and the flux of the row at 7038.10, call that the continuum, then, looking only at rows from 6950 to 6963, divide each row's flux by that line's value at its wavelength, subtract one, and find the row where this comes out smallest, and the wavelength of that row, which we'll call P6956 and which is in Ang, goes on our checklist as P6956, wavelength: 6951.13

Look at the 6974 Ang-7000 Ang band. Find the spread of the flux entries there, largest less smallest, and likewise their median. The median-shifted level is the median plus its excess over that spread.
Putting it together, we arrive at 14.6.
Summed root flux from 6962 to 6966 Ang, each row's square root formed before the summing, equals 8.30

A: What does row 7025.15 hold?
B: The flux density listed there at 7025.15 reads 7.488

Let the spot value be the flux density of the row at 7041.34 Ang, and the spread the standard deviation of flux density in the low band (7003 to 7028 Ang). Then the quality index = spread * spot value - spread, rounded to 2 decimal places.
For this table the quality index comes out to 0.15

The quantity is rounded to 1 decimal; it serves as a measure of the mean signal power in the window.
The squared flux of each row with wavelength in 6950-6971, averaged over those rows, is 57.5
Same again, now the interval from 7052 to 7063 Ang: 58.5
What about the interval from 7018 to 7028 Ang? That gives 56.2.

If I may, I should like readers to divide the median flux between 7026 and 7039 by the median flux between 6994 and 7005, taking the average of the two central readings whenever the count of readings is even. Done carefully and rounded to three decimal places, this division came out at 1.003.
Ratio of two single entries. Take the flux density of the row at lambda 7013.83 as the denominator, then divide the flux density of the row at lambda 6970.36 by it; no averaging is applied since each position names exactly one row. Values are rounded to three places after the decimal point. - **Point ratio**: 1.006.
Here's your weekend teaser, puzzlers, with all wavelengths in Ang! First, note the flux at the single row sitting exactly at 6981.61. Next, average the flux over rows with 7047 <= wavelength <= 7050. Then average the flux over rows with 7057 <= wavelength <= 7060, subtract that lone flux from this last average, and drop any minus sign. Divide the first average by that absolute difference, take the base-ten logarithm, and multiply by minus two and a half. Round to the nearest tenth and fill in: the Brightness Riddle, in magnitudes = -3.3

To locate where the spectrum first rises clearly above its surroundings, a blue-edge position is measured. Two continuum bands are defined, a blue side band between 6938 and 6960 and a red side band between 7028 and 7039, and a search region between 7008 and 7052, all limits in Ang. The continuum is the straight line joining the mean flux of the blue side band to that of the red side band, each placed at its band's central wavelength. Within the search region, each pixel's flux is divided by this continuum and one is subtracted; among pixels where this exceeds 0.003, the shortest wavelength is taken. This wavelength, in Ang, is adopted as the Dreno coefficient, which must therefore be 7041.34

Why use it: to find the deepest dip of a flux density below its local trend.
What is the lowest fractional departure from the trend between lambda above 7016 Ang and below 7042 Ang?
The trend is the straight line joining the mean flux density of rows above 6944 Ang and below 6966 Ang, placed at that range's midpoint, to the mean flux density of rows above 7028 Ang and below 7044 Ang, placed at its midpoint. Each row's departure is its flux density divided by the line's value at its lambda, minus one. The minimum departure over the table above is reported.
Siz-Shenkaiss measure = -0.011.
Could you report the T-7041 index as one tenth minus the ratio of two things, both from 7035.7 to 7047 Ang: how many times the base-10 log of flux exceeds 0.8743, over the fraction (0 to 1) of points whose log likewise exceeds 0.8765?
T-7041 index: -6.9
